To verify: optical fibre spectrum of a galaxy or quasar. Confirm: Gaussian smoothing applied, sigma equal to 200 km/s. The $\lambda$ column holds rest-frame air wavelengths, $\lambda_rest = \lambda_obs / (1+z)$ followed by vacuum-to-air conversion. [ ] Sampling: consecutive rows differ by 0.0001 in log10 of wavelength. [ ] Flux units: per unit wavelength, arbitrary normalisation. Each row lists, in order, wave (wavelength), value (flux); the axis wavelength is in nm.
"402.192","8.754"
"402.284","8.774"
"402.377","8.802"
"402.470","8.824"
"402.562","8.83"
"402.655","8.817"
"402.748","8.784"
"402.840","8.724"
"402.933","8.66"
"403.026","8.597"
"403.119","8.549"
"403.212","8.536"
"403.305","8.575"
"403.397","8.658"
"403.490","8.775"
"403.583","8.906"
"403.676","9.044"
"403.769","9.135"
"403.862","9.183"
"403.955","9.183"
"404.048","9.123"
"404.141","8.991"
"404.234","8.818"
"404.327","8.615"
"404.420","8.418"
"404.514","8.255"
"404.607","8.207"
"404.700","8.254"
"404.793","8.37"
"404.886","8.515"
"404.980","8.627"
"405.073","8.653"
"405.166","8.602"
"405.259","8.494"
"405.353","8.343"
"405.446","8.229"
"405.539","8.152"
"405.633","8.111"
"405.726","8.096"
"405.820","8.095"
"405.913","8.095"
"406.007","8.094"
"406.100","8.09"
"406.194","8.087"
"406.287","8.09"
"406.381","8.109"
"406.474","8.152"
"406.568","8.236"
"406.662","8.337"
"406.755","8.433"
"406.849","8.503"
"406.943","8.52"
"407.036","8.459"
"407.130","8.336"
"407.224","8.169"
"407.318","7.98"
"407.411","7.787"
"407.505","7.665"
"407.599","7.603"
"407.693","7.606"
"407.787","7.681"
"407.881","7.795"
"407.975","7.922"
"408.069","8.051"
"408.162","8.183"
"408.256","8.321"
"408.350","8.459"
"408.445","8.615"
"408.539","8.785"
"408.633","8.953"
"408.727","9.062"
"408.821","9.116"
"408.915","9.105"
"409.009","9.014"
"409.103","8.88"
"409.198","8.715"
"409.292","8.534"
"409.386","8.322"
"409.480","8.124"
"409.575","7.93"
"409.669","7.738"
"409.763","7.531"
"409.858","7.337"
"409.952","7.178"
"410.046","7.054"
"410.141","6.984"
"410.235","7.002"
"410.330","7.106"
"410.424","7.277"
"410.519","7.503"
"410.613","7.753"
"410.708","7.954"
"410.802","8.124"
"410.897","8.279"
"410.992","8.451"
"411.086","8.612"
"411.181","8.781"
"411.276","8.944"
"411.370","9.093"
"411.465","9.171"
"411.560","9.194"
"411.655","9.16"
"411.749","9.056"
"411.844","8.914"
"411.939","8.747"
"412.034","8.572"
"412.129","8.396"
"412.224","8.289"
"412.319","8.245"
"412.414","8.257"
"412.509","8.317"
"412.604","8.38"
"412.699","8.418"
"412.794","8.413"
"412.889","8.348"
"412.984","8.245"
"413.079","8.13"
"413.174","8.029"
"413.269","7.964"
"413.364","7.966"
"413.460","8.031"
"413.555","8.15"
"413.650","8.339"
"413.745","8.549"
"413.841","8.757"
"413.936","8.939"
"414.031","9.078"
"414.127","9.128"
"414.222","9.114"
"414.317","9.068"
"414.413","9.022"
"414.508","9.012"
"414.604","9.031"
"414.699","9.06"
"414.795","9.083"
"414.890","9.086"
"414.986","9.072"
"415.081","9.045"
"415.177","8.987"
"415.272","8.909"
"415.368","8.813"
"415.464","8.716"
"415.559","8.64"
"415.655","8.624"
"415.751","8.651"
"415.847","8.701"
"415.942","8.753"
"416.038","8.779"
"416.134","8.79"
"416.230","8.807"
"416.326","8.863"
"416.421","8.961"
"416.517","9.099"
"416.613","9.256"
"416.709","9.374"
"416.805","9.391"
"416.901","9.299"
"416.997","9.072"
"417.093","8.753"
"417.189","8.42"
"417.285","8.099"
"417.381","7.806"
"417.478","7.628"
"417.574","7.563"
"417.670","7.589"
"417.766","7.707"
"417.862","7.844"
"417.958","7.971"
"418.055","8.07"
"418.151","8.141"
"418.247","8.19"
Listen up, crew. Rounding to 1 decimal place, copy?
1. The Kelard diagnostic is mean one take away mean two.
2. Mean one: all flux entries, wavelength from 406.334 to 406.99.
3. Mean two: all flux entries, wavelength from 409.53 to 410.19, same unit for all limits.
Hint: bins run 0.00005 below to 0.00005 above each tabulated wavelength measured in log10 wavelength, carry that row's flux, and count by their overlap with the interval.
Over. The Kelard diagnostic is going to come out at 0.9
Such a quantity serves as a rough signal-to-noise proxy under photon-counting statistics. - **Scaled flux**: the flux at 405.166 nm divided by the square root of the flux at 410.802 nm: 3.02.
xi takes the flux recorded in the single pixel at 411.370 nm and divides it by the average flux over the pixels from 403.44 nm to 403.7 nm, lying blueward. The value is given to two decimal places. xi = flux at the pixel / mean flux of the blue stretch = 1.02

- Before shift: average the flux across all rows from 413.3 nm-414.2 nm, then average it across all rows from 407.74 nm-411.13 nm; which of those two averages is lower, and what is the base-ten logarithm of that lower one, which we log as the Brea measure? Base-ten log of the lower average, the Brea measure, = 0.908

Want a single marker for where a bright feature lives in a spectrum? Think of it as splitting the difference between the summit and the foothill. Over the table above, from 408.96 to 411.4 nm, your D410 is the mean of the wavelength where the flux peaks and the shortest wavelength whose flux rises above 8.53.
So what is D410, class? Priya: 410.19 nm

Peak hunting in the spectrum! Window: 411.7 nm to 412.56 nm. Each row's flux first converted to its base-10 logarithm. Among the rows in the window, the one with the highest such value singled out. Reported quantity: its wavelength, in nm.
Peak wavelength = 411.749 nm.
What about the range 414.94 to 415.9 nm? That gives 414.986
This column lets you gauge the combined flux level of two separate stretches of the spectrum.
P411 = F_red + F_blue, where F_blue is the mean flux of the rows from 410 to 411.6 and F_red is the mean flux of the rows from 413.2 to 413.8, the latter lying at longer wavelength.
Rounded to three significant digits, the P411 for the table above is 16.2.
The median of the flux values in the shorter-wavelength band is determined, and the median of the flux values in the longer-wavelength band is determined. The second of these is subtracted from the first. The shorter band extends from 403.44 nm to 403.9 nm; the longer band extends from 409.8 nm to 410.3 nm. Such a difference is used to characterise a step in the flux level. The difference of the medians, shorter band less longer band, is 2.0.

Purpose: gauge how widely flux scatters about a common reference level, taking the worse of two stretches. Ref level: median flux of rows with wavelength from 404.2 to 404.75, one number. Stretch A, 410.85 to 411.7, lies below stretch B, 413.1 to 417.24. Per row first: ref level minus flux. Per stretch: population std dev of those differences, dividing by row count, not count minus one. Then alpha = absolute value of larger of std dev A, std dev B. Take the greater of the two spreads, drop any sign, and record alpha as 0.37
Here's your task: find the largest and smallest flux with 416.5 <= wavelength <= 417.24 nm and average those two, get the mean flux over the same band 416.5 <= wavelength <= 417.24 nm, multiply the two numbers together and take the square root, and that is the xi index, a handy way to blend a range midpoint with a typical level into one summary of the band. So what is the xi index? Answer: 8.99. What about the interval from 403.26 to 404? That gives 8.91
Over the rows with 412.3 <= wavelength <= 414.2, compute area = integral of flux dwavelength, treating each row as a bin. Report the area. 16.0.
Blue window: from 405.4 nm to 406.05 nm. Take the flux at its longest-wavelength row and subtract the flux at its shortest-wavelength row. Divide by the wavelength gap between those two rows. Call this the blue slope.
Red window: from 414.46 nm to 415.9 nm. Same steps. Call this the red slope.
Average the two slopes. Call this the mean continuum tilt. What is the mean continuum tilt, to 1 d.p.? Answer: -0.2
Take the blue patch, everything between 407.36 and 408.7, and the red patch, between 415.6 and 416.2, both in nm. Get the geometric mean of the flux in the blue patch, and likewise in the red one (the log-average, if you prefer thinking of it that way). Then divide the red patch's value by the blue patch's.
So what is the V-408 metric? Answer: 1.08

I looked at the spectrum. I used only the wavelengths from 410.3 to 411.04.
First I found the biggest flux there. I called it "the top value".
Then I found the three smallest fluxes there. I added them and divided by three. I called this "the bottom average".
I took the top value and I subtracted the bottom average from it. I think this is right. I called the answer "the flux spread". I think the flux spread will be 1.2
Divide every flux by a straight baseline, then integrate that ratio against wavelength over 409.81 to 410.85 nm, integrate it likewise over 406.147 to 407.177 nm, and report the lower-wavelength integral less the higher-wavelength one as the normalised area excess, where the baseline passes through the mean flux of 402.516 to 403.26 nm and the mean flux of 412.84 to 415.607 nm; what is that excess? 0.10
